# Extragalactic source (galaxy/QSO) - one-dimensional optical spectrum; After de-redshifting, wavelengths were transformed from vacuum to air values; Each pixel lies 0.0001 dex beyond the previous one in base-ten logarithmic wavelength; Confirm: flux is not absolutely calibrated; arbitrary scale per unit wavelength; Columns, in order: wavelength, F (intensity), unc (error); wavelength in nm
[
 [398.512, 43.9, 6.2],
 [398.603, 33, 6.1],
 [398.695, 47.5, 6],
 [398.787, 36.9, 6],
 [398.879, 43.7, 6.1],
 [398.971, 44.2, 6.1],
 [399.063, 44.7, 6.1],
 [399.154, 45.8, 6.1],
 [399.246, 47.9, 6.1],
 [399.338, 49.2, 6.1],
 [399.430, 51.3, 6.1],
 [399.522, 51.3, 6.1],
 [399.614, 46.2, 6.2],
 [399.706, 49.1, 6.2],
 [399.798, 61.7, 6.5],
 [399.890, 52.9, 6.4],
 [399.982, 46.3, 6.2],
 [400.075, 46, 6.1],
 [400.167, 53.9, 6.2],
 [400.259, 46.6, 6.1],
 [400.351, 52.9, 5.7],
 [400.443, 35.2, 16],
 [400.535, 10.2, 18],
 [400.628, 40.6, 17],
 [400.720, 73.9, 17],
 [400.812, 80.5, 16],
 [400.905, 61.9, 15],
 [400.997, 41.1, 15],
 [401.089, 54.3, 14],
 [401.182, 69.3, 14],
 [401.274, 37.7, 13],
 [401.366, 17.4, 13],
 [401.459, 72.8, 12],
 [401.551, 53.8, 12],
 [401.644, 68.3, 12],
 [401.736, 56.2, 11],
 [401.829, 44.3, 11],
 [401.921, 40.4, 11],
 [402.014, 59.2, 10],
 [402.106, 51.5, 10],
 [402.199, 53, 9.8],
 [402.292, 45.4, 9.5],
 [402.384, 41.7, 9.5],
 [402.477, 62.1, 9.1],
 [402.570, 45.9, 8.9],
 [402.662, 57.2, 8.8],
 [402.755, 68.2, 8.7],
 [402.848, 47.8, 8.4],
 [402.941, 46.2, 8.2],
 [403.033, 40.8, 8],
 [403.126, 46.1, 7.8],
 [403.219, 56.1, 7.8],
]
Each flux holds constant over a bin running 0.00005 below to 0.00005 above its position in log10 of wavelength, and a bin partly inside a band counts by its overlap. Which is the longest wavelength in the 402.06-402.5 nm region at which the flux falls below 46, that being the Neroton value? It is 402.384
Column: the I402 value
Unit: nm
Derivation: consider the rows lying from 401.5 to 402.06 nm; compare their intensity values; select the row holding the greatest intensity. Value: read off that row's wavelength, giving 401.644 nm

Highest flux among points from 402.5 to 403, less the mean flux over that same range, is 15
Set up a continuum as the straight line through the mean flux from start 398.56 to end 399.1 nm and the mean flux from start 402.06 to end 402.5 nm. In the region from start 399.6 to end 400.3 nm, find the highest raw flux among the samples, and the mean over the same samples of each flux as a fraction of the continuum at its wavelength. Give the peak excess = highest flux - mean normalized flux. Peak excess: 61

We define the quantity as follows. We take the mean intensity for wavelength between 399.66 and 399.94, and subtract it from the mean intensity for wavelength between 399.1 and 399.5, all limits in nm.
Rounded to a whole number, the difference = -6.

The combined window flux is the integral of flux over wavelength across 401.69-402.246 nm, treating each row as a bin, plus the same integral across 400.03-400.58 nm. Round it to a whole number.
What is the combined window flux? 51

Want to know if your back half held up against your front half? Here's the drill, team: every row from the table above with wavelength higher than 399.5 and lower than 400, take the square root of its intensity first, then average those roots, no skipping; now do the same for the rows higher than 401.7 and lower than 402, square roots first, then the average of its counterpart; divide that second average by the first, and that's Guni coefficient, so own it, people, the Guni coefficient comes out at 0.96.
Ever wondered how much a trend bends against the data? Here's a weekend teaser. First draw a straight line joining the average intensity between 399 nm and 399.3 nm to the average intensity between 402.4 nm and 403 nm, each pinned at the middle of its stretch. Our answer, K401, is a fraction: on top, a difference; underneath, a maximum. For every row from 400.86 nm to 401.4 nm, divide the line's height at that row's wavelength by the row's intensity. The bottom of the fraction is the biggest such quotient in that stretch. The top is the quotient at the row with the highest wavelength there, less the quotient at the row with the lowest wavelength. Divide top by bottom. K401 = 0.7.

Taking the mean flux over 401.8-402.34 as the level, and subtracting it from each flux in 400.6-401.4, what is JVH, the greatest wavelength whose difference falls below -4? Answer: 401.366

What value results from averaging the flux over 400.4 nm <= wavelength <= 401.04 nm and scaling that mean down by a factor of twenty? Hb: 2.5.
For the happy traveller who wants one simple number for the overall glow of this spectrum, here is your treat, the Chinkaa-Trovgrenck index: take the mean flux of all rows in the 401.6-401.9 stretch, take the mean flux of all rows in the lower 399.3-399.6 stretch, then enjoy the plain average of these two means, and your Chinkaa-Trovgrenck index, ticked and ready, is 53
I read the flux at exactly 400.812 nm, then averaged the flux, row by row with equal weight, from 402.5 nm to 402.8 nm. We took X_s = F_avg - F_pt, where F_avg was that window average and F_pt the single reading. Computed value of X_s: -23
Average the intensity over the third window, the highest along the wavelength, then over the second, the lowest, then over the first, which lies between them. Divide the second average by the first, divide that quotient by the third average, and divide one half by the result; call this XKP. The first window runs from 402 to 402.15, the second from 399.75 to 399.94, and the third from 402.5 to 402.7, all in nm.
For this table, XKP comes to 25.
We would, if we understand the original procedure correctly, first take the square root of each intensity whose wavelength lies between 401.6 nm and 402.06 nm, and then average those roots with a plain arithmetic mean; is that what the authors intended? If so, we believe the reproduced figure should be 7.3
